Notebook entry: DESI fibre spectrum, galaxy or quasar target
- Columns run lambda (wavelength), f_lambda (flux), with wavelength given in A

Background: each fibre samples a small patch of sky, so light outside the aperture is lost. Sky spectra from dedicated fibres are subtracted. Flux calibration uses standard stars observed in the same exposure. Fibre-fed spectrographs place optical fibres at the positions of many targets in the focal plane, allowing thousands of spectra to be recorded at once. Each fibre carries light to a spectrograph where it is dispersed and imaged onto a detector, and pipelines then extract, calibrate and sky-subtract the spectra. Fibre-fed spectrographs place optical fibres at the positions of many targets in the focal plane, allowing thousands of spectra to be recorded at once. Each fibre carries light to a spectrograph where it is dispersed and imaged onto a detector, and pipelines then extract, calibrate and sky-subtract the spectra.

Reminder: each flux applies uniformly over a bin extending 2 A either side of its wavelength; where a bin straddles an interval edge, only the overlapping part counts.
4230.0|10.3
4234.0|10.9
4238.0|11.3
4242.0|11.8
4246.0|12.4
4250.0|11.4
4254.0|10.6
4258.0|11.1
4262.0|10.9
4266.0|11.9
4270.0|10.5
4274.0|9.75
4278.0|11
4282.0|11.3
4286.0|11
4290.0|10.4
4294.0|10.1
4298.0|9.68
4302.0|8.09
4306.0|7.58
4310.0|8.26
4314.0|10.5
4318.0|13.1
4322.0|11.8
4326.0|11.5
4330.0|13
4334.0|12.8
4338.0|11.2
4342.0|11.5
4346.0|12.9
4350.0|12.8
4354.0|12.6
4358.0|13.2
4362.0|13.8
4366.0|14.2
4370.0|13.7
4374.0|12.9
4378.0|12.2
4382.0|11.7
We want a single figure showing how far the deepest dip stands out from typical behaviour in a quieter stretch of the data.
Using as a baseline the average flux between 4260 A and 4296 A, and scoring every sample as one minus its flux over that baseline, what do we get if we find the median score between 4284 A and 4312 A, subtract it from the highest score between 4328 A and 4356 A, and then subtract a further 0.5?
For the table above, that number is -0.64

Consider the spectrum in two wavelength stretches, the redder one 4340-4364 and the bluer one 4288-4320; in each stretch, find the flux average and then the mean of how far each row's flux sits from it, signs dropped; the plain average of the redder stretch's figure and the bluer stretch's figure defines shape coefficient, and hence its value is 0.9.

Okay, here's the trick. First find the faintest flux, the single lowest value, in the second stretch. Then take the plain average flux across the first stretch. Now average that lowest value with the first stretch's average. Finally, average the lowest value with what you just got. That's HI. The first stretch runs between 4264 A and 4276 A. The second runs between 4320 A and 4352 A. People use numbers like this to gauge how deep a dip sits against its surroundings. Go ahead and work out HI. 11.1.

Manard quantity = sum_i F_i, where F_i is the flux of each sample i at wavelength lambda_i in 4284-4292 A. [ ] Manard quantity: 21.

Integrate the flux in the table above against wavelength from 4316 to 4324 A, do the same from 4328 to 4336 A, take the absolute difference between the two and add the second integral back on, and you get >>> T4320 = 107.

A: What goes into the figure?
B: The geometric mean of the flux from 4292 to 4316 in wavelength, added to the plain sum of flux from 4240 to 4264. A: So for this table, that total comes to 77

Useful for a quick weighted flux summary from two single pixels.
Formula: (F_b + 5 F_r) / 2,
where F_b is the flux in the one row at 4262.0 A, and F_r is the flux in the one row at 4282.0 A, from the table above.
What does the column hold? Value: 34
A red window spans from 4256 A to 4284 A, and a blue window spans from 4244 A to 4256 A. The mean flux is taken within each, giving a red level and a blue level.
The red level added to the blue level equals 22.4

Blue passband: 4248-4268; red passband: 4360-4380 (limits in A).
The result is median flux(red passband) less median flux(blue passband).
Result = 2.6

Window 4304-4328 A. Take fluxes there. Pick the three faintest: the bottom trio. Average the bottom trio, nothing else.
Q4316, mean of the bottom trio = 9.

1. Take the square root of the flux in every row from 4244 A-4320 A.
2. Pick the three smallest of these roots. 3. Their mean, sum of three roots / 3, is 2.82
